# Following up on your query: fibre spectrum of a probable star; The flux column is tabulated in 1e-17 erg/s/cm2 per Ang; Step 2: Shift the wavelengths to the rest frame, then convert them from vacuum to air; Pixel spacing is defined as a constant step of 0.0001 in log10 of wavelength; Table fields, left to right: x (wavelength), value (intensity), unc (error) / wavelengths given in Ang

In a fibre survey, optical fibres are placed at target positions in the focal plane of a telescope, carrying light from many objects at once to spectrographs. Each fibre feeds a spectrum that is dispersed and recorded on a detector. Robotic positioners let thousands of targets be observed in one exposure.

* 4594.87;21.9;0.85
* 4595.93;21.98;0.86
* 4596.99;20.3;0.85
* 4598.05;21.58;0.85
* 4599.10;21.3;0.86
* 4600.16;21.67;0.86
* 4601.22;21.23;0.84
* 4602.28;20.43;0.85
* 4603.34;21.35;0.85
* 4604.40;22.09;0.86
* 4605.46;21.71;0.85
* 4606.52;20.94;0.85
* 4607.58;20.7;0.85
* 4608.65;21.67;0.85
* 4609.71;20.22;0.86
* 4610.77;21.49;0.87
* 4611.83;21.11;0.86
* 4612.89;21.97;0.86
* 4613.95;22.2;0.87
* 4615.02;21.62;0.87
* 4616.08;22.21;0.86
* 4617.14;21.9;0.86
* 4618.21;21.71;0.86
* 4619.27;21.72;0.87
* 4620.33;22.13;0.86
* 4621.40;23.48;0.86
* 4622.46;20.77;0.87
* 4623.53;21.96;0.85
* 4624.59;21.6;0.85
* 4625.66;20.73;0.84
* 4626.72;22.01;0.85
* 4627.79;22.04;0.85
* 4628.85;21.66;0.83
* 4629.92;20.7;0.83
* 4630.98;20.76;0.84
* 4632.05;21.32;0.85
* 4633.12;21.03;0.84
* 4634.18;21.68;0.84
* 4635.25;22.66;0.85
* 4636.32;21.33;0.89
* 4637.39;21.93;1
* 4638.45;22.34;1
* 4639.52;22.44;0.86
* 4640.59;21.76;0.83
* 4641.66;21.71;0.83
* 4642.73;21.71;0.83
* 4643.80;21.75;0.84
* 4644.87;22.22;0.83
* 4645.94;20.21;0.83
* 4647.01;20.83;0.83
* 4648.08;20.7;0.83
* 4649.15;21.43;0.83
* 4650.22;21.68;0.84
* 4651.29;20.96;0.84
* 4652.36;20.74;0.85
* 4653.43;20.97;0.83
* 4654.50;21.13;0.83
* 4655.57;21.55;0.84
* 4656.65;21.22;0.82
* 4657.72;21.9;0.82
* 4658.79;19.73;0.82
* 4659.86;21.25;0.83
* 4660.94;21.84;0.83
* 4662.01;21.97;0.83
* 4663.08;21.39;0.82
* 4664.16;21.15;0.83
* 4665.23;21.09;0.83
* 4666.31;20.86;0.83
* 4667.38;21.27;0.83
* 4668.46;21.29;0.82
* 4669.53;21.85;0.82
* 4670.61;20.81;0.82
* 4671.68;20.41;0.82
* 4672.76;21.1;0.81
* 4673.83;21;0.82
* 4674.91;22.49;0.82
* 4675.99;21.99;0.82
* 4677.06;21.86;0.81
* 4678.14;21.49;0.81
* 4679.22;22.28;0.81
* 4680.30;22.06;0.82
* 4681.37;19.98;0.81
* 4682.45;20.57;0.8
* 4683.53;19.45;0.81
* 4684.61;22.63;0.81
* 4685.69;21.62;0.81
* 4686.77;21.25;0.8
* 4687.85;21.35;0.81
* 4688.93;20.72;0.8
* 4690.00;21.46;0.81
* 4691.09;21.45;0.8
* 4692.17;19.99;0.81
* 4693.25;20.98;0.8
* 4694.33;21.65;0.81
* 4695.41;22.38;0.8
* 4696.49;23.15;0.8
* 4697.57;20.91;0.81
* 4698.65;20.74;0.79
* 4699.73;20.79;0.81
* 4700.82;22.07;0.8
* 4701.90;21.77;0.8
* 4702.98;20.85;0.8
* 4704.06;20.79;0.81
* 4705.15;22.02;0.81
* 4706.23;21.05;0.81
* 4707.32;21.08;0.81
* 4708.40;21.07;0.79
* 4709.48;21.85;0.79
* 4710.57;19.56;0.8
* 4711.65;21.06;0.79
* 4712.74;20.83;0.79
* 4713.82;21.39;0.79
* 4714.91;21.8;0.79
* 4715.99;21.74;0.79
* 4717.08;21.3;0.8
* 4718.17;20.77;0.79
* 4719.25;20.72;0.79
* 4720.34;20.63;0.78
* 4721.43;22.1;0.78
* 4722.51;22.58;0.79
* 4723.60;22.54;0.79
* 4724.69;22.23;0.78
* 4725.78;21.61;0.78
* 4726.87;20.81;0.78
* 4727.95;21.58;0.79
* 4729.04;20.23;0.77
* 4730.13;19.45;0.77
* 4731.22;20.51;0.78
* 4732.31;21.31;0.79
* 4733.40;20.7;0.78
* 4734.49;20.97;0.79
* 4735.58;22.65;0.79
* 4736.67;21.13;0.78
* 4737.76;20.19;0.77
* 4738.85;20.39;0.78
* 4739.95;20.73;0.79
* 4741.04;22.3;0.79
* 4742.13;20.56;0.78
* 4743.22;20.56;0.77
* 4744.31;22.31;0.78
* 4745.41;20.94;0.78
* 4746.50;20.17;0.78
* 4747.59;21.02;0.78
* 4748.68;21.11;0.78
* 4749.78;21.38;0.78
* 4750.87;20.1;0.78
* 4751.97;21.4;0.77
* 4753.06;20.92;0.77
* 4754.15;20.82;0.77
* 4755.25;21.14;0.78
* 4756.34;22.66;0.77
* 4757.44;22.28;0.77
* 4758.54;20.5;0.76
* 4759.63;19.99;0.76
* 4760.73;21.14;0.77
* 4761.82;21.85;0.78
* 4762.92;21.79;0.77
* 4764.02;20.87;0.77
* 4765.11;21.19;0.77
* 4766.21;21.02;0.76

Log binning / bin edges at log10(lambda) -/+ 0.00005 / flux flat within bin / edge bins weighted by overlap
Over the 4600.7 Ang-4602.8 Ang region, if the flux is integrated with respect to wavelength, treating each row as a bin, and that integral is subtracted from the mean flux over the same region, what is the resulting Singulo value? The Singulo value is -23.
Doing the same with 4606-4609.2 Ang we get -46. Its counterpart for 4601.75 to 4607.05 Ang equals -92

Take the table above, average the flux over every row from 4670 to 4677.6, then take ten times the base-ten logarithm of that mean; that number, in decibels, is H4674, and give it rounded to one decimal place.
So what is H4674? 13.3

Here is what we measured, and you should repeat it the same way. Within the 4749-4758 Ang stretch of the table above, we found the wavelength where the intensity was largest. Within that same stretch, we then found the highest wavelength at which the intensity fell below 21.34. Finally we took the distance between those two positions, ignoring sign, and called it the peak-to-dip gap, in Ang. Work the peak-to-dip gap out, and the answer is 1.1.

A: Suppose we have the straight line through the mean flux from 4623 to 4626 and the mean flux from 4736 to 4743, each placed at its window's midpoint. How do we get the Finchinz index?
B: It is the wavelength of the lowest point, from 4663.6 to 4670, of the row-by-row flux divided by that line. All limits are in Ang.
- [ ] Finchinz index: 4666.31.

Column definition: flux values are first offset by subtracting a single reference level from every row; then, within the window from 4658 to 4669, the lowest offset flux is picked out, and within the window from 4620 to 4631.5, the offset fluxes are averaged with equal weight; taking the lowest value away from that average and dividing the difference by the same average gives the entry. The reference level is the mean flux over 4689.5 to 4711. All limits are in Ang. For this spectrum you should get 6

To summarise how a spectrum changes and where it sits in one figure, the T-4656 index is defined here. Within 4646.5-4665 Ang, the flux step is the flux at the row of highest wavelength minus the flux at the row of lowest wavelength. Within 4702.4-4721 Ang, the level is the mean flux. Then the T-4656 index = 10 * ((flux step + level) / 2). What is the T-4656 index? 107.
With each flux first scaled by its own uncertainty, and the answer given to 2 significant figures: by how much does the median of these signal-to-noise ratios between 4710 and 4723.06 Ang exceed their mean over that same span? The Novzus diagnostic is -0.21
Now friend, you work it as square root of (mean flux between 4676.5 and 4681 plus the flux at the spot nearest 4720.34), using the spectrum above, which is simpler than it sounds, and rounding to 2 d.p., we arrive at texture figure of 6.52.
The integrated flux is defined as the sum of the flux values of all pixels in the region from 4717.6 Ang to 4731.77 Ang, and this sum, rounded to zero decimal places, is 276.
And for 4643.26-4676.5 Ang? 659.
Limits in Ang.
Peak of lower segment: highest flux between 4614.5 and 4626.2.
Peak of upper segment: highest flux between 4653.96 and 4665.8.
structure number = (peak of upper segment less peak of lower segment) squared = 2.28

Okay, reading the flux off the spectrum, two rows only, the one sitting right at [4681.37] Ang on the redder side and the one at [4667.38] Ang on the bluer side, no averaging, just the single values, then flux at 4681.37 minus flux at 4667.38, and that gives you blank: -1.3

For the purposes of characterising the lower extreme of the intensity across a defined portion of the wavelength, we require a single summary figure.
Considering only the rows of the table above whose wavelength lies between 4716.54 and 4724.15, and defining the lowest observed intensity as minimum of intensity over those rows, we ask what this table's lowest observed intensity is 20.63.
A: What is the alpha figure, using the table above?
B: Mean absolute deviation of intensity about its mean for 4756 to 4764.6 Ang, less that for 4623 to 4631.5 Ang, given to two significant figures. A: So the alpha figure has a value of 0.23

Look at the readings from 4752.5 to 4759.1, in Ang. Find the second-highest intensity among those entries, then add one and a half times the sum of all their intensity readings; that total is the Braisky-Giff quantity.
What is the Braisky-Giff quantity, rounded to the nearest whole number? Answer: 215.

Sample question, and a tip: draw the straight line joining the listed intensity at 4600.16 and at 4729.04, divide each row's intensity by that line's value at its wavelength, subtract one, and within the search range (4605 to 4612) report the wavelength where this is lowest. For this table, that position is 4609.71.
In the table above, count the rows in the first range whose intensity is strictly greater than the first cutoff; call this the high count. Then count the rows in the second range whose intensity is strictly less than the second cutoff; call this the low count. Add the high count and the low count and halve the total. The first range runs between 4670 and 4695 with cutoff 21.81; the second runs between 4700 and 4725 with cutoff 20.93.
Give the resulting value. 6.5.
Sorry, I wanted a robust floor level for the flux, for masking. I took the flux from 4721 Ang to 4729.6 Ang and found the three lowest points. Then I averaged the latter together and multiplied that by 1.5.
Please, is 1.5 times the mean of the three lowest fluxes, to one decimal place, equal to 31.3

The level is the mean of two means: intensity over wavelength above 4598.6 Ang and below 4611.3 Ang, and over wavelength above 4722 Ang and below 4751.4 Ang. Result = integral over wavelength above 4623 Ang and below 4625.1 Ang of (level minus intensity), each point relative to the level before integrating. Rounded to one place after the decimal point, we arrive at -1.3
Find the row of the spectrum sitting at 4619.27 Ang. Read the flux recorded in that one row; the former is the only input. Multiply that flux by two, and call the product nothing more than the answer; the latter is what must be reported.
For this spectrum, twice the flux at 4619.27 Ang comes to 43.4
